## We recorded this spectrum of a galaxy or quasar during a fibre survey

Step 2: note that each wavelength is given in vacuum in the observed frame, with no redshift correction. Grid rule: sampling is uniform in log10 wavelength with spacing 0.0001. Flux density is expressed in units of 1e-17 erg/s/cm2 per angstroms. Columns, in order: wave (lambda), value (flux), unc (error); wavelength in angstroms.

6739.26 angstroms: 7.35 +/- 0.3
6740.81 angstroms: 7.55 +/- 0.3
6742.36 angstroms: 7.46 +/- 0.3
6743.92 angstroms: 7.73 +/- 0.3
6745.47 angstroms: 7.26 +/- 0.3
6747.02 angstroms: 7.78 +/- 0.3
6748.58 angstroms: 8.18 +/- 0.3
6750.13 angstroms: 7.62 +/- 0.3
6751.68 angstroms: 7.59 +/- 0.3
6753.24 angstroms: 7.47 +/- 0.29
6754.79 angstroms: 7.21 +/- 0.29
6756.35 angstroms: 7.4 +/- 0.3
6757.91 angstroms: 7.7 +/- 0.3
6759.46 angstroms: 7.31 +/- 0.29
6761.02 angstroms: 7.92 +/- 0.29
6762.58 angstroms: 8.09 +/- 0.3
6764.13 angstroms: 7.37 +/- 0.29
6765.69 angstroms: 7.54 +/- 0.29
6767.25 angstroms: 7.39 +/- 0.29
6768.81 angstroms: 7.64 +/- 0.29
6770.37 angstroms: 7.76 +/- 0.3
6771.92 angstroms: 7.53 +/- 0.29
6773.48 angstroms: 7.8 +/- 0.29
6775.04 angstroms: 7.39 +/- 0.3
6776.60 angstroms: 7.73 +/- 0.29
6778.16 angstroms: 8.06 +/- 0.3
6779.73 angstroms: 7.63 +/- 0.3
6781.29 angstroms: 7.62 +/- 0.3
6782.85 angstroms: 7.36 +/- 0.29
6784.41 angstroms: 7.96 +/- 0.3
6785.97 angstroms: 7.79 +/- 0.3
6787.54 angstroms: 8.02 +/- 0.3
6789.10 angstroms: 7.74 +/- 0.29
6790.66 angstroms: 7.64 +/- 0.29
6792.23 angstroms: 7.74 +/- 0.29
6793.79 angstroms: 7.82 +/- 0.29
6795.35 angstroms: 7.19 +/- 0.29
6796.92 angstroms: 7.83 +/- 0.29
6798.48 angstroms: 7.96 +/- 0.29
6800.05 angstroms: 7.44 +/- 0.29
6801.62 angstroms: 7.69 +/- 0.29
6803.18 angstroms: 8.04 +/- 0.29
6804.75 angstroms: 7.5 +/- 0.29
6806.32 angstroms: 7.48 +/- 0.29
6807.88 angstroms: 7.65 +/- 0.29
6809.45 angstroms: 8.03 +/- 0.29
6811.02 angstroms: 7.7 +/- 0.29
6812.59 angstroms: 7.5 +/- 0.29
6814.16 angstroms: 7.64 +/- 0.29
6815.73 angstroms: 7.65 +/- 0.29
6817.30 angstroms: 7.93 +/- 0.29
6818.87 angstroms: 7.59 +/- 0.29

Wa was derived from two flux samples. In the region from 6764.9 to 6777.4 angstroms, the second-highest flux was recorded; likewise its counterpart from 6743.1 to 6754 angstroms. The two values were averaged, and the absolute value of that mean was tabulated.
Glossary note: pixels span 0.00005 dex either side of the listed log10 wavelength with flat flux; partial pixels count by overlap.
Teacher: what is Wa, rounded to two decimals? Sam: 7.77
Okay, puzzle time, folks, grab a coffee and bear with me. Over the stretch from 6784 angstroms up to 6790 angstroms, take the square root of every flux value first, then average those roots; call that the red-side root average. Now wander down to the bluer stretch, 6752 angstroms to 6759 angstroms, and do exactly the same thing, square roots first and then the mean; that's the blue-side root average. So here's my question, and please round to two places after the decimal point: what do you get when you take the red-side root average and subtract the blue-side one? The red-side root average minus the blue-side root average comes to 0.08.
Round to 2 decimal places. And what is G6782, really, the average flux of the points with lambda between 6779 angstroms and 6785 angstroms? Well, 7.64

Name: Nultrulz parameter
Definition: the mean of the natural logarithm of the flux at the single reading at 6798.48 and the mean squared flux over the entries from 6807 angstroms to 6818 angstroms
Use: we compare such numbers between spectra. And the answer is 30.9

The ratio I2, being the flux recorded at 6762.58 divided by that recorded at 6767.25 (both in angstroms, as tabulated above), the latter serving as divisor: 1.09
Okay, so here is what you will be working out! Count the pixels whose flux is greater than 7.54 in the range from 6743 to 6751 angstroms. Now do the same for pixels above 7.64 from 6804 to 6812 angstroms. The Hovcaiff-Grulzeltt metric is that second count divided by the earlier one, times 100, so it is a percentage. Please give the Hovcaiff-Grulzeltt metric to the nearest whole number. 75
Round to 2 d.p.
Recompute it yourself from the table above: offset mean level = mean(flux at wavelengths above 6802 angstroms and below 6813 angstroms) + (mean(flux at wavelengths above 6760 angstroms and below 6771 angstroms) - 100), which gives -84.63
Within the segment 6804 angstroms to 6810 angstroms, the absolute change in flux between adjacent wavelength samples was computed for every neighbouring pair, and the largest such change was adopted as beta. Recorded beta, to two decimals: 0.38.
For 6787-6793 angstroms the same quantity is 0.28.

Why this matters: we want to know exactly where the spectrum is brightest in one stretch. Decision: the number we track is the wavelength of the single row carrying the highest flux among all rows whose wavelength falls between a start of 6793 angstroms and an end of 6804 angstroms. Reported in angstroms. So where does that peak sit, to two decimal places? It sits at 6803.18 angstroms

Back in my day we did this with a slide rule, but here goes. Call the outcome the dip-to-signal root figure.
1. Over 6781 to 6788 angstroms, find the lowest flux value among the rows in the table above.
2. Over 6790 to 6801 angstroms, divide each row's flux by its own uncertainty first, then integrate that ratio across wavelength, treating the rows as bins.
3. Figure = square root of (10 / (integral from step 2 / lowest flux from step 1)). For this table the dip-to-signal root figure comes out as 0.50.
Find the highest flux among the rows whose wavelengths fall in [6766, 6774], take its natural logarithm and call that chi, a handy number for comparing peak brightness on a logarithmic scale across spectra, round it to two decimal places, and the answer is 2.05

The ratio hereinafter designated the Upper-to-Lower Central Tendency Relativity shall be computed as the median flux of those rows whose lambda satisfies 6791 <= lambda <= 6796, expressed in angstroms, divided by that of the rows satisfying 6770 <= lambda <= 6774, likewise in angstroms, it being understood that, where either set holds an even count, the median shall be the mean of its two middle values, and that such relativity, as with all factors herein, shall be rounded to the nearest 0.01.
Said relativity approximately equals 1.00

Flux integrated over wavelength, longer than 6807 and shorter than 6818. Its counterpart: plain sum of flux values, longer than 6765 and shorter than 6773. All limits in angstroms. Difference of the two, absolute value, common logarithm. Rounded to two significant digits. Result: 1.7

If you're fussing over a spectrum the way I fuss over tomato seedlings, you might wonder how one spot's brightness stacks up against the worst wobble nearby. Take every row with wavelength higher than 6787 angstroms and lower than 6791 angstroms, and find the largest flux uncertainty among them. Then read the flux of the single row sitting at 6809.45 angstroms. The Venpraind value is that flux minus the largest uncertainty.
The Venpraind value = 7.73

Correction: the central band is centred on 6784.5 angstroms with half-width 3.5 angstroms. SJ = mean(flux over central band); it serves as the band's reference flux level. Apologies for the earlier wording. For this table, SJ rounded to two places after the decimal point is 7.75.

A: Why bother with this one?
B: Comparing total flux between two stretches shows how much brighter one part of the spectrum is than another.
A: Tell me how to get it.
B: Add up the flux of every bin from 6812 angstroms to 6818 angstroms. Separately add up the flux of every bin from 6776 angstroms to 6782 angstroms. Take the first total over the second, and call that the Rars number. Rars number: 0.99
